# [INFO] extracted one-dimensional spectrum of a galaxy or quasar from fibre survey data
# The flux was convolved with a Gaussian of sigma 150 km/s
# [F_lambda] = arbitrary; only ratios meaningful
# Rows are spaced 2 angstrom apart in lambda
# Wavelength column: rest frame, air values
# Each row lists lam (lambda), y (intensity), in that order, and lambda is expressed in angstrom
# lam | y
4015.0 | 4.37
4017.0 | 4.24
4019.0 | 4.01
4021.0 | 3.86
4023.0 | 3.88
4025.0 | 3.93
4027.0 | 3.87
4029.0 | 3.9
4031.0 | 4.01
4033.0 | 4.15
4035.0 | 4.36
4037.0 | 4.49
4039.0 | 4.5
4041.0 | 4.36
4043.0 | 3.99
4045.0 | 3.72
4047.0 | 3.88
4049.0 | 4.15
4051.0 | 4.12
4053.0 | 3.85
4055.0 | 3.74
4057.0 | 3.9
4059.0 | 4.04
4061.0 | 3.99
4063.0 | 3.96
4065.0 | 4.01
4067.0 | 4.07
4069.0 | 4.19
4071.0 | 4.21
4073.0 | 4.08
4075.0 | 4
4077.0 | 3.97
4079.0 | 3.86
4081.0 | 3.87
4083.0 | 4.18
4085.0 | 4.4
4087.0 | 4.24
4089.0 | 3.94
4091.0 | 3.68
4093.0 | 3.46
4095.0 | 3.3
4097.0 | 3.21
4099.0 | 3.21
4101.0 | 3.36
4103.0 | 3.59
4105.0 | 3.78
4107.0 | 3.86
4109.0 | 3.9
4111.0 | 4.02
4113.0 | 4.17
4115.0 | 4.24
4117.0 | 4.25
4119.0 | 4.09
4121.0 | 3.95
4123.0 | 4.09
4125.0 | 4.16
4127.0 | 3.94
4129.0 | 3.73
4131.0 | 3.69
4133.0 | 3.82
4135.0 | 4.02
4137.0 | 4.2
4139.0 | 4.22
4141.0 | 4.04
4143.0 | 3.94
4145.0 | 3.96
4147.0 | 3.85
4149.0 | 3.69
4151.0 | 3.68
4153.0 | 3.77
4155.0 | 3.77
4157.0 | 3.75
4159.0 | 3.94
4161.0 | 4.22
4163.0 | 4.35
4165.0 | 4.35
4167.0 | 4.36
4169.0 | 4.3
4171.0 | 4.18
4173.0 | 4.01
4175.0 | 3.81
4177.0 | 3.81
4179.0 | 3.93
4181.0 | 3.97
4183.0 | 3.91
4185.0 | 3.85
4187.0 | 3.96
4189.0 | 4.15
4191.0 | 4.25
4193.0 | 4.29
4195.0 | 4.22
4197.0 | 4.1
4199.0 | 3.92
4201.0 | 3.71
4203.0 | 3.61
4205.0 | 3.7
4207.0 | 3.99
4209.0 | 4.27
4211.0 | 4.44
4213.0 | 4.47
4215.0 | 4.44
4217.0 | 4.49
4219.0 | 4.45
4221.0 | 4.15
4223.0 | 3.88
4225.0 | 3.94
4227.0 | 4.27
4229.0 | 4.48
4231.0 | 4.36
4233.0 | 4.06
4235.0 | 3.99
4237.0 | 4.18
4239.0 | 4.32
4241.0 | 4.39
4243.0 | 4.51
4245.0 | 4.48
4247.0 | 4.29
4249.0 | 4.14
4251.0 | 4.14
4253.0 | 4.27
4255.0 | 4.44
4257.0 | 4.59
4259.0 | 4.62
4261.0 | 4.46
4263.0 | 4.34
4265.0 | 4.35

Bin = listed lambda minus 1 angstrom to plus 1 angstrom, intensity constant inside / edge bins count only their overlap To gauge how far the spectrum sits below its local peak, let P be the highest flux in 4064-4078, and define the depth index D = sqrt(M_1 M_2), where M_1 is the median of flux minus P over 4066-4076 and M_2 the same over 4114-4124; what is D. 0.12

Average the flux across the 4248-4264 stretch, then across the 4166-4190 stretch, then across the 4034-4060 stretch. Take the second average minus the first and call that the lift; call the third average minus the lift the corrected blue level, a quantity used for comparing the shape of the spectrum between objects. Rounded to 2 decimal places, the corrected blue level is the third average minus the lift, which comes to 4.44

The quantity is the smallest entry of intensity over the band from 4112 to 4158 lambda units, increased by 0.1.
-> 3.8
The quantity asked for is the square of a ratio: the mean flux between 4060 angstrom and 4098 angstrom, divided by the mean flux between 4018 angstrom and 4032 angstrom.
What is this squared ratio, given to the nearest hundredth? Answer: 1.00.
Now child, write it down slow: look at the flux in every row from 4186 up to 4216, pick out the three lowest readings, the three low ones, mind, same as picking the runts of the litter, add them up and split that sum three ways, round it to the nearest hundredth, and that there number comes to 3.67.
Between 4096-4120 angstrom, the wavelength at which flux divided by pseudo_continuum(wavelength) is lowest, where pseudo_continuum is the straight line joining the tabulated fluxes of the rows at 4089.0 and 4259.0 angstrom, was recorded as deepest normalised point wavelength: 4099.0 angstrom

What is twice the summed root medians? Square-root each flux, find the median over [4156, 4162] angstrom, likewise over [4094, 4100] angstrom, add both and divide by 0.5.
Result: 7.55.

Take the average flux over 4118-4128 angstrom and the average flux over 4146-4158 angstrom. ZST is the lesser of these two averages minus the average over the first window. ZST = -0.29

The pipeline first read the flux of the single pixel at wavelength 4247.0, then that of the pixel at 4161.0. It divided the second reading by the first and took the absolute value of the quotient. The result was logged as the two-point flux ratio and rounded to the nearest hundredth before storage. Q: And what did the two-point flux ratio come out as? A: 0.98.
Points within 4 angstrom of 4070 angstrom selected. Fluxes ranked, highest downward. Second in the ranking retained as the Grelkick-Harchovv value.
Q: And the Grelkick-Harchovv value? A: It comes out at 4.19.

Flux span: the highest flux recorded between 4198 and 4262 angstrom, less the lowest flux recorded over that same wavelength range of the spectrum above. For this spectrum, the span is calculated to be 1.0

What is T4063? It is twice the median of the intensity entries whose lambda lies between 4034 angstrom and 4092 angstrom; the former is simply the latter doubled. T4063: 8.02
